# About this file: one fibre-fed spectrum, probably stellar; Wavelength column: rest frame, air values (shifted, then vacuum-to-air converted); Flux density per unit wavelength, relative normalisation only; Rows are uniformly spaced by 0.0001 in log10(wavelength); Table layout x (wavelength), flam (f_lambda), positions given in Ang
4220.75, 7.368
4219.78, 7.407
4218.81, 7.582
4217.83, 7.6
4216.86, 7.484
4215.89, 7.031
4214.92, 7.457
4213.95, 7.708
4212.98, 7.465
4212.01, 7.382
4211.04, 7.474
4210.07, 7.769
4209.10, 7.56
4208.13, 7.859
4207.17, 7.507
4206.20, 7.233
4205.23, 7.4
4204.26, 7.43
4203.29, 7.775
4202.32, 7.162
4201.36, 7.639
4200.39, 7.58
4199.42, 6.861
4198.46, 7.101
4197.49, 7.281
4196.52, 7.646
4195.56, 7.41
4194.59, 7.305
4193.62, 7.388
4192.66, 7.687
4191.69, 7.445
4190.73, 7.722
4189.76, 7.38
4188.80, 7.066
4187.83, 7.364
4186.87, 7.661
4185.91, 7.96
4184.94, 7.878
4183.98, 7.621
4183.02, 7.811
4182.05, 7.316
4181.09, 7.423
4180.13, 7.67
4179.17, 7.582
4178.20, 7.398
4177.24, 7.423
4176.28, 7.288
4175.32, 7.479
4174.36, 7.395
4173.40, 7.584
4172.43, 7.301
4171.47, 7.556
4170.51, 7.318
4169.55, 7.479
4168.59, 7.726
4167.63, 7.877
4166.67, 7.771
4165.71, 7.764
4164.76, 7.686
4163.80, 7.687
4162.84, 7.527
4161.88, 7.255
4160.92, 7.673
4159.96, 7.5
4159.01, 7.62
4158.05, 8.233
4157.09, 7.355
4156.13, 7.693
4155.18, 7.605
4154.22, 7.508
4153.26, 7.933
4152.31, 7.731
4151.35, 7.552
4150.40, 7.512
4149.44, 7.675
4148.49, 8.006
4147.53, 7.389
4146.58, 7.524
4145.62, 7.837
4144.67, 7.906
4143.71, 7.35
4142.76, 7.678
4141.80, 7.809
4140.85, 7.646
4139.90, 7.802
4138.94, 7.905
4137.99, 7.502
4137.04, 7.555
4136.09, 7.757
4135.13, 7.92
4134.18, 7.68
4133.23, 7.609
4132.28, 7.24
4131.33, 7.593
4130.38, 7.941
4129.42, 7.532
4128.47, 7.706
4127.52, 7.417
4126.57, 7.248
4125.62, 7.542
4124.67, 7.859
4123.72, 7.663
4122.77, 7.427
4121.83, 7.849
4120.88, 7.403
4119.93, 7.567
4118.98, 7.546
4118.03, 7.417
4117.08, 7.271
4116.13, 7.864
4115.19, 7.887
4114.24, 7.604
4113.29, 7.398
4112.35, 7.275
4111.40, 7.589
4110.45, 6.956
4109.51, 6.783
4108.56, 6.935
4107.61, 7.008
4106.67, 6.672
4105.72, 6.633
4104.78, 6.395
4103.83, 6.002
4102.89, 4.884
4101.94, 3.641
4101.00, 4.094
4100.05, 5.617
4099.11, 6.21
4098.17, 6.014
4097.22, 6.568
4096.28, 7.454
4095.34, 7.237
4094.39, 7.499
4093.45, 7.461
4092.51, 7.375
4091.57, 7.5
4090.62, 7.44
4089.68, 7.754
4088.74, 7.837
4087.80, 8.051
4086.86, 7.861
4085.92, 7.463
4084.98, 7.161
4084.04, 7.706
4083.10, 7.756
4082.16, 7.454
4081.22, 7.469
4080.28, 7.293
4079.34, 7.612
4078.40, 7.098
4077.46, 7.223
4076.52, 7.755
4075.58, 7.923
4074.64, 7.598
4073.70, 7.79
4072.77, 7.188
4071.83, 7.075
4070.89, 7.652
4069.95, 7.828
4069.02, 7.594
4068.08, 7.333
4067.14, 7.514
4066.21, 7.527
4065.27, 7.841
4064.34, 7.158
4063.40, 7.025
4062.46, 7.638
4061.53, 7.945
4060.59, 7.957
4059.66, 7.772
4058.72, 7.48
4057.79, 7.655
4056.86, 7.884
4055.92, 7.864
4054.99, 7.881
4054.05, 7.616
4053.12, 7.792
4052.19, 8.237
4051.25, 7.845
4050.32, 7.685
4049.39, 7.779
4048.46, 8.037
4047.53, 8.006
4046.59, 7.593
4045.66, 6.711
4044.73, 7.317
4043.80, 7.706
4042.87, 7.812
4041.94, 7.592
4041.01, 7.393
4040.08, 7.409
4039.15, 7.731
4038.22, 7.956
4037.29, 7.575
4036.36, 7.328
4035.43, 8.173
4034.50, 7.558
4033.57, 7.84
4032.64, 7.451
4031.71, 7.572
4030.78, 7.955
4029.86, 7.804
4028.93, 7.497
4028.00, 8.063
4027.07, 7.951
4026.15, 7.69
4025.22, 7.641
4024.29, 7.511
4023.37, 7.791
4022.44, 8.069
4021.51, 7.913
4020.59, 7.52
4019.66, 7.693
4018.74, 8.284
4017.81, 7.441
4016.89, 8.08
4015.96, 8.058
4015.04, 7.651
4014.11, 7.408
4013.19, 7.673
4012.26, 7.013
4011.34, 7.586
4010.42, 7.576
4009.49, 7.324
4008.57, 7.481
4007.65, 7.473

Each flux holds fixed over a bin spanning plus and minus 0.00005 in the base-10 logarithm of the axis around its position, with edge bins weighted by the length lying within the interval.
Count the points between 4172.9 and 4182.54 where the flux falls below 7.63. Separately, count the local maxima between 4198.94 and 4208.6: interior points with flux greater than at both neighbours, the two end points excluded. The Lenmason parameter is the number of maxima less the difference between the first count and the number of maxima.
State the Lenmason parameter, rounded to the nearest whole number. -5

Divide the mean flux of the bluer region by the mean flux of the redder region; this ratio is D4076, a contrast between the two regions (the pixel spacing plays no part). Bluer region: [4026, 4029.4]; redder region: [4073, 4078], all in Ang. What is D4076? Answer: 1.02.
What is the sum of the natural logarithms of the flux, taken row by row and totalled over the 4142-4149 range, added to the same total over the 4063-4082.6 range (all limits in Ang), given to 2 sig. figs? 56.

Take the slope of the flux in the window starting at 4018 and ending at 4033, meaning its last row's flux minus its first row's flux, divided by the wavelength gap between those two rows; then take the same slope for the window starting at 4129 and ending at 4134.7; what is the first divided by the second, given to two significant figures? -1.9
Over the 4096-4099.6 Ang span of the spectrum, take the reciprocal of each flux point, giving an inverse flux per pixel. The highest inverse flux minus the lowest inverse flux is 0.032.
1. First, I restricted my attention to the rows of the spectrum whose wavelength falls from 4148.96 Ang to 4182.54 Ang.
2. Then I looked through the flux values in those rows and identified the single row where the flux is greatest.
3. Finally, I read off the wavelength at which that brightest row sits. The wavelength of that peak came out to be 4158.05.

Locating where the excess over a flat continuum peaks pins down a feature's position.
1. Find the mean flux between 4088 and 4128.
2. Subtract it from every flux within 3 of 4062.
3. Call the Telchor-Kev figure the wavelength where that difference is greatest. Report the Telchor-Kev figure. 4060.59 Ang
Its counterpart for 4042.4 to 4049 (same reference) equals 4048.46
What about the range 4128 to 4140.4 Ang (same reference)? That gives 4130.38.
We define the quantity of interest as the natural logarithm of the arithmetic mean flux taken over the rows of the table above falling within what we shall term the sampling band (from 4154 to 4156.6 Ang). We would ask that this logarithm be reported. 2.03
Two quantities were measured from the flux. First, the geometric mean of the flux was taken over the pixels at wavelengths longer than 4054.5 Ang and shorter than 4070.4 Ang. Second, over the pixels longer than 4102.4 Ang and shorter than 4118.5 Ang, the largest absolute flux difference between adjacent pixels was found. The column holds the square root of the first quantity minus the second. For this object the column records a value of 1.6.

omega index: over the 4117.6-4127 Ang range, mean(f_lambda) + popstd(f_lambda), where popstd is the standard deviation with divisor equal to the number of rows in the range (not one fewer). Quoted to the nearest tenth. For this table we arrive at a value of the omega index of 7.7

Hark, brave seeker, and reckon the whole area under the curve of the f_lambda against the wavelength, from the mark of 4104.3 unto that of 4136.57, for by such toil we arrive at 239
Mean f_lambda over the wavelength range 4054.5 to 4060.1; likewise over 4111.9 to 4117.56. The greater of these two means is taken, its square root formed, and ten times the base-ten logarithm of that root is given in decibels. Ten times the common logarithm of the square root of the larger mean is 4.45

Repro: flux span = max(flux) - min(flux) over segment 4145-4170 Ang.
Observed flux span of 0.98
